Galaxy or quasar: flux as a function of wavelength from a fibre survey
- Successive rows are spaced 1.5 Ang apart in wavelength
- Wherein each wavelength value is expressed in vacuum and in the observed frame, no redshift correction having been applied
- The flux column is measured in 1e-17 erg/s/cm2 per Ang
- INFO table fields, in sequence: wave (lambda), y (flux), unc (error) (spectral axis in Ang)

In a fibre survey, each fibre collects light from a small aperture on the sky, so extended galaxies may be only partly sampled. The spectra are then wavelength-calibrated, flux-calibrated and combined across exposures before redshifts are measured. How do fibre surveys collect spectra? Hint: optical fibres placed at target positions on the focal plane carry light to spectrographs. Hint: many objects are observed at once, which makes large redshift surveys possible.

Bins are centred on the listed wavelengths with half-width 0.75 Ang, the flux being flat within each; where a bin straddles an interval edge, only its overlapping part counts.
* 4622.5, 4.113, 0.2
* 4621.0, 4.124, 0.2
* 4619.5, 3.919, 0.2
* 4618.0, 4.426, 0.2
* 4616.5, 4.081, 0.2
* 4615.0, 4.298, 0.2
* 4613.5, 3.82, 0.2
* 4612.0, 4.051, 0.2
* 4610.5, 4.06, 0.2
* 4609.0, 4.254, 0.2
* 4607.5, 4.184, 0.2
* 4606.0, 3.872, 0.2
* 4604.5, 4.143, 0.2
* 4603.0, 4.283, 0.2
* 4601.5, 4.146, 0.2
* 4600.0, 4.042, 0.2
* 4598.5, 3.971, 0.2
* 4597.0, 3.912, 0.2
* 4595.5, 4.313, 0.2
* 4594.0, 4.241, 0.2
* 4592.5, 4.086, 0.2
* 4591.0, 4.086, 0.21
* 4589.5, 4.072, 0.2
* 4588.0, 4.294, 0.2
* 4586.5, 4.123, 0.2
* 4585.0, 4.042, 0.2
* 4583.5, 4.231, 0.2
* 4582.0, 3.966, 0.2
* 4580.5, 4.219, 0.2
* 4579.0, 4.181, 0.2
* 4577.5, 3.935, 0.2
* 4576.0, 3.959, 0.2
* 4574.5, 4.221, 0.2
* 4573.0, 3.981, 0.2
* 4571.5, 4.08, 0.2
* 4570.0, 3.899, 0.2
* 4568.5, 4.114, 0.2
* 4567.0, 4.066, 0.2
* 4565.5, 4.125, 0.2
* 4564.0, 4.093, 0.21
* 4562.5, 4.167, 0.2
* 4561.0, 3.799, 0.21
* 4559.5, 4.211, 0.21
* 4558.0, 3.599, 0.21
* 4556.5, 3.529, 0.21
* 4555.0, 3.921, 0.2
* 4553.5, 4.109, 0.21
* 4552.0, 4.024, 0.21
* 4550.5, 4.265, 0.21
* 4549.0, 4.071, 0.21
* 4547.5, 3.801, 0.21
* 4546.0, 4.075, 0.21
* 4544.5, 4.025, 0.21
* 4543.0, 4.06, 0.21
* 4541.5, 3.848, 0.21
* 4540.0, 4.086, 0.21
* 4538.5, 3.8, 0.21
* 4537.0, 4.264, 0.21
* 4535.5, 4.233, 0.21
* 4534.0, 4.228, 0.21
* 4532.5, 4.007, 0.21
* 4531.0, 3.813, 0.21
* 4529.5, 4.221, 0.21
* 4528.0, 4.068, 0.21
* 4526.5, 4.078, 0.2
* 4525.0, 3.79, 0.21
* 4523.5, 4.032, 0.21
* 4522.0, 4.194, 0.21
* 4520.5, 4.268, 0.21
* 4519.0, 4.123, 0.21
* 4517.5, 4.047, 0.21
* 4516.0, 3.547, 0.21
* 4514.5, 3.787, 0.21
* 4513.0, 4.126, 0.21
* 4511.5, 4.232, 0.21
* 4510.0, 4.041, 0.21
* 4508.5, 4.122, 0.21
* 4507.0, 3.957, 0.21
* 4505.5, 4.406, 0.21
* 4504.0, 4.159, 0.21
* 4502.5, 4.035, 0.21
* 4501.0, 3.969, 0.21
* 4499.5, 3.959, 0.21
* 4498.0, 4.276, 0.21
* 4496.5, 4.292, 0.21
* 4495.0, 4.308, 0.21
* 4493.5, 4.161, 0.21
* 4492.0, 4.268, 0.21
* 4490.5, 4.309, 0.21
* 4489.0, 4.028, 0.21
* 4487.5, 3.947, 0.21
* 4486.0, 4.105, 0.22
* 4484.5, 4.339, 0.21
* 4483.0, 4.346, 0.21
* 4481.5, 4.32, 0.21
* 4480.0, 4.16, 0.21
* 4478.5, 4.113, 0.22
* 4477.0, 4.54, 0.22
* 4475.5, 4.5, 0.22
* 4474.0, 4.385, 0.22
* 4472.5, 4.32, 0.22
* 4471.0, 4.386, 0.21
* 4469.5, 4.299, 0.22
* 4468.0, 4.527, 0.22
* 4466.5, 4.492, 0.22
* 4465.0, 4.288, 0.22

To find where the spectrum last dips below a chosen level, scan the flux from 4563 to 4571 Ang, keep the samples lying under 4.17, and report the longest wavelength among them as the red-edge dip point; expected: 4570.0 Ang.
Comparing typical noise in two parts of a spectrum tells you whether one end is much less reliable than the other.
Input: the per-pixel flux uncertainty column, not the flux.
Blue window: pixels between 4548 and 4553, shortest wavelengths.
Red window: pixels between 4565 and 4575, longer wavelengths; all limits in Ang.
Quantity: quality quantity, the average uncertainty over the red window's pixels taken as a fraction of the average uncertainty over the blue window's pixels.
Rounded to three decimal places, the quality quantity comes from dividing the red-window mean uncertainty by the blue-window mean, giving 0.952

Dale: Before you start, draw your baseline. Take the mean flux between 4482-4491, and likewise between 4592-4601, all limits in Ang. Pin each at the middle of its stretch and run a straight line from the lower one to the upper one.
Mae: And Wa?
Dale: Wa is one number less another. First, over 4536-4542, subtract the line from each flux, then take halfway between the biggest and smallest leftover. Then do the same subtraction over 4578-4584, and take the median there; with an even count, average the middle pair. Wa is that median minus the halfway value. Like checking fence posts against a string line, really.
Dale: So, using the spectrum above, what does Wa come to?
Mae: 0.20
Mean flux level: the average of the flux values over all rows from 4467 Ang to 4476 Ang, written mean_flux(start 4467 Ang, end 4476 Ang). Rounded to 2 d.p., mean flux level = 4.40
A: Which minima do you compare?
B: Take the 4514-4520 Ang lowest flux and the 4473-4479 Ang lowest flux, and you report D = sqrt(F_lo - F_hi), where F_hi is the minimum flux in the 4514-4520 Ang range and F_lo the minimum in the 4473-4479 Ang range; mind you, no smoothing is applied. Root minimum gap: 0.752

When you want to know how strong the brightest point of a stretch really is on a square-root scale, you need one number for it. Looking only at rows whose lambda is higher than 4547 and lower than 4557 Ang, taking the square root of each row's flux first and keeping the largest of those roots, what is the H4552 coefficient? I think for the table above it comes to 2.07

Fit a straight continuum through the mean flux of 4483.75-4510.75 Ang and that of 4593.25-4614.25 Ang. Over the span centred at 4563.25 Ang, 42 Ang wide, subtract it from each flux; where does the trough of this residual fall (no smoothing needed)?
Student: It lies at 4556.5 Ang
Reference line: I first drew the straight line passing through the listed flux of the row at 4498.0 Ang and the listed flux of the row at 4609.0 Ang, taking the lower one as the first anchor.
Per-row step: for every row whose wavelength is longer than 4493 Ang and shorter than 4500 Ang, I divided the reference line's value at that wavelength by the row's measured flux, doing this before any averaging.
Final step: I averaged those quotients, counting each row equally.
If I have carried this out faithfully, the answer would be 1.02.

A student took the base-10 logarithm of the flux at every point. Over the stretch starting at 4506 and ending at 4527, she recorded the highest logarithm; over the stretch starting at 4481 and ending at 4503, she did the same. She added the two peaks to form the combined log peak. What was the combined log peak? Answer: 1.27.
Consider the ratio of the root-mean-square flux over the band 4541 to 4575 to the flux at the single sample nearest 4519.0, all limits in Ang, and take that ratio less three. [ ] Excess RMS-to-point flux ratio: -2.03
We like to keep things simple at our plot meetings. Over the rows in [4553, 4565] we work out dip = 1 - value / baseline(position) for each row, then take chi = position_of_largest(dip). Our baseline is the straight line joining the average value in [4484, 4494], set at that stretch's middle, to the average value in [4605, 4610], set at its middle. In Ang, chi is 4556.5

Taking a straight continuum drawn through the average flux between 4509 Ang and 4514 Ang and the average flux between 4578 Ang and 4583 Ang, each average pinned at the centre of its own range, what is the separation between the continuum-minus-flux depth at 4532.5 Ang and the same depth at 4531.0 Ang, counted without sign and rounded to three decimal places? 0.194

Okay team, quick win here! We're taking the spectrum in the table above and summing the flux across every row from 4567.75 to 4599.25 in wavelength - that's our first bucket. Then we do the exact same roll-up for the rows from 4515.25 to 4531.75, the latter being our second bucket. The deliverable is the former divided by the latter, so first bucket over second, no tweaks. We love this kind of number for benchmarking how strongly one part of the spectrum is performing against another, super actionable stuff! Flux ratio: 1.9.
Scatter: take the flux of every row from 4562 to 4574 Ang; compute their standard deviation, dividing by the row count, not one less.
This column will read 0.081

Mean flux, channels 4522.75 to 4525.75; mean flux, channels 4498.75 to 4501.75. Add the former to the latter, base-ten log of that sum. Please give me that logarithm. 0.896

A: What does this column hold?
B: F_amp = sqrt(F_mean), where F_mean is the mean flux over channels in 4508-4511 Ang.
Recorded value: 2.02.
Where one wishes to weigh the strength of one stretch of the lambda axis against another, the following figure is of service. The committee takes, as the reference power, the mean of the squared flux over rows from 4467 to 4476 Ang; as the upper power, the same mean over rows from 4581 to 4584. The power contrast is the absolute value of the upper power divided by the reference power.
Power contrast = 0.87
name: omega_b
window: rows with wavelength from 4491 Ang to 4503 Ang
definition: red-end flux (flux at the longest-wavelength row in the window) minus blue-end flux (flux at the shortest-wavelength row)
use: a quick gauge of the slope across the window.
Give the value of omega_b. -0.23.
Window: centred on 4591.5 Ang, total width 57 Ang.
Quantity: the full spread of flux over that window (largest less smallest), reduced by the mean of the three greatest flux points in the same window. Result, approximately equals -3.74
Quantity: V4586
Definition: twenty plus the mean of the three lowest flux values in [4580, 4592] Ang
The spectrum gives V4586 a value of 24.0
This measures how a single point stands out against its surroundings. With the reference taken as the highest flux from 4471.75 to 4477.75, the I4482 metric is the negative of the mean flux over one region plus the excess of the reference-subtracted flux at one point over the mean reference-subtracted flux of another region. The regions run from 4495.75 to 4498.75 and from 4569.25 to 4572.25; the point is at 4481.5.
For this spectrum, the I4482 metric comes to -3.95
